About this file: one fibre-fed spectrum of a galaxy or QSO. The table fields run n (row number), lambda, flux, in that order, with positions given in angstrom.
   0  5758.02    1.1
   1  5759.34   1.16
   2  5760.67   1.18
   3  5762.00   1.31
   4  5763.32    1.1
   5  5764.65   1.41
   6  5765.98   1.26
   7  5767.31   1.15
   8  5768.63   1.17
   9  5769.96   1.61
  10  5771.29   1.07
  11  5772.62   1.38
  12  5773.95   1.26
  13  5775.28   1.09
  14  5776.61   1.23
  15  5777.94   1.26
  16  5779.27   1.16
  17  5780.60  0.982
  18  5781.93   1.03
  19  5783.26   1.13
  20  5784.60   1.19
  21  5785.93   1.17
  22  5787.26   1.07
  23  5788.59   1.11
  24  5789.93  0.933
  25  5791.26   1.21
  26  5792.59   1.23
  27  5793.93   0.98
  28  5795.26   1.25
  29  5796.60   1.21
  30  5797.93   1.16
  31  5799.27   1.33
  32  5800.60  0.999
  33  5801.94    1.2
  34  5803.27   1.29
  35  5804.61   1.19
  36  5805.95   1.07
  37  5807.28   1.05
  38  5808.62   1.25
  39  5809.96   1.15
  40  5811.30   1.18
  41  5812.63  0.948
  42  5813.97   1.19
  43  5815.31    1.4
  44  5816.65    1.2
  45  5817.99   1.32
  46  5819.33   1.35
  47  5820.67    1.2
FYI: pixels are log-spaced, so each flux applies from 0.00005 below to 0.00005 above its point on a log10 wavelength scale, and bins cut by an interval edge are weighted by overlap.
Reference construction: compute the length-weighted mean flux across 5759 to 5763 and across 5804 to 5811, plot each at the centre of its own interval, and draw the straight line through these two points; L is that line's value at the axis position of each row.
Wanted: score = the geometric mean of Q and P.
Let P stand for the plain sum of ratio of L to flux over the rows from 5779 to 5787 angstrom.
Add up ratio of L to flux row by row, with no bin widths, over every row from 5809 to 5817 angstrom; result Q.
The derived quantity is 6.12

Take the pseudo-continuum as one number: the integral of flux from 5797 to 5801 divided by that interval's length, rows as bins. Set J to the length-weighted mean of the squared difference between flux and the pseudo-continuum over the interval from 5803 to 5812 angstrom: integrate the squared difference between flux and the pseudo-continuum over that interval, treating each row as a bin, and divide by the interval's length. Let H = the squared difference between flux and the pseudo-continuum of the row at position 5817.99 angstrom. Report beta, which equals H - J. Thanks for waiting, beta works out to 0.013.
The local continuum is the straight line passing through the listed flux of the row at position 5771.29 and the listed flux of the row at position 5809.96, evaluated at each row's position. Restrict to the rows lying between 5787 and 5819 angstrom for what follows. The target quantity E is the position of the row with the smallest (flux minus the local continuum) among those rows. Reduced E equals 5812.63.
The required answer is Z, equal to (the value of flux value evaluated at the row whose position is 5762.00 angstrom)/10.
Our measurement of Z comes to 0.131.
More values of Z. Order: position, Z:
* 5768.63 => 0.117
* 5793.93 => 0.098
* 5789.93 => 0.093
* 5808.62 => 0.125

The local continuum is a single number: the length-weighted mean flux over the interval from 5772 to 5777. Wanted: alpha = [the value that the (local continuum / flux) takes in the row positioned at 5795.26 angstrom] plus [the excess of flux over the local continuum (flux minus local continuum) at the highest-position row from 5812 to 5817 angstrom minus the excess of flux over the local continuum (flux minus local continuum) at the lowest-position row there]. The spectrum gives 1.24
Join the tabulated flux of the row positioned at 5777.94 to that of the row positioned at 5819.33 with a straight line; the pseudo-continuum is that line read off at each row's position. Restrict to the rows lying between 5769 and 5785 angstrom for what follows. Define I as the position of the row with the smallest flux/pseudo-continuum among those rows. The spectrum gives 5780.60 angstrom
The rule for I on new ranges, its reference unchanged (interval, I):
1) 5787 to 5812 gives 5789.93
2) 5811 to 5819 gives 5812.63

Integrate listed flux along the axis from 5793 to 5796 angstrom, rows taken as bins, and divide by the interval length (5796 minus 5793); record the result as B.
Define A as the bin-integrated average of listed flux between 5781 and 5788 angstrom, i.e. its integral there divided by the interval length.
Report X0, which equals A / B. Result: 0.99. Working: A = 1.11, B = 1.12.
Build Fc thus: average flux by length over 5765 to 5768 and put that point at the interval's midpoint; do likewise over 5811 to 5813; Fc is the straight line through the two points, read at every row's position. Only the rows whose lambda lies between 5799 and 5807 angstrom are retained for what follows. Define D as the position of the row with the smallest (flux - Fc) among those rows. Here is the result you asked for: 5800.60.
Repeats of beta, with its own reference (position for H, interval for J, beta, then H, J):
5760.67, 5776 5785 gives -0.011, 0.000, 0.0108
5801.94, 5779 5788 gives -0.011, 0.000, 0.0112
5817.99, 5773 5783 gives 0.007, 0.020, 0.0125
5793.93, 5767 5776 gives 0.002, 0.039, 0.0374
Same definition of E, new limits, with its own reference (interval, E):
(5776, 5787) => 5780.60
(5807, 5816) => 5812.63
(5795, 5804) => 5800.60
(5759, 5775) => 5771.29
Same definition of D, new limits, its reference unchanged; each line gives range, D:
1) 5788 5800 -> 5789.93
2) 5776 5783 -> 5780.60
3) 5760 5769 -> 5763.32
